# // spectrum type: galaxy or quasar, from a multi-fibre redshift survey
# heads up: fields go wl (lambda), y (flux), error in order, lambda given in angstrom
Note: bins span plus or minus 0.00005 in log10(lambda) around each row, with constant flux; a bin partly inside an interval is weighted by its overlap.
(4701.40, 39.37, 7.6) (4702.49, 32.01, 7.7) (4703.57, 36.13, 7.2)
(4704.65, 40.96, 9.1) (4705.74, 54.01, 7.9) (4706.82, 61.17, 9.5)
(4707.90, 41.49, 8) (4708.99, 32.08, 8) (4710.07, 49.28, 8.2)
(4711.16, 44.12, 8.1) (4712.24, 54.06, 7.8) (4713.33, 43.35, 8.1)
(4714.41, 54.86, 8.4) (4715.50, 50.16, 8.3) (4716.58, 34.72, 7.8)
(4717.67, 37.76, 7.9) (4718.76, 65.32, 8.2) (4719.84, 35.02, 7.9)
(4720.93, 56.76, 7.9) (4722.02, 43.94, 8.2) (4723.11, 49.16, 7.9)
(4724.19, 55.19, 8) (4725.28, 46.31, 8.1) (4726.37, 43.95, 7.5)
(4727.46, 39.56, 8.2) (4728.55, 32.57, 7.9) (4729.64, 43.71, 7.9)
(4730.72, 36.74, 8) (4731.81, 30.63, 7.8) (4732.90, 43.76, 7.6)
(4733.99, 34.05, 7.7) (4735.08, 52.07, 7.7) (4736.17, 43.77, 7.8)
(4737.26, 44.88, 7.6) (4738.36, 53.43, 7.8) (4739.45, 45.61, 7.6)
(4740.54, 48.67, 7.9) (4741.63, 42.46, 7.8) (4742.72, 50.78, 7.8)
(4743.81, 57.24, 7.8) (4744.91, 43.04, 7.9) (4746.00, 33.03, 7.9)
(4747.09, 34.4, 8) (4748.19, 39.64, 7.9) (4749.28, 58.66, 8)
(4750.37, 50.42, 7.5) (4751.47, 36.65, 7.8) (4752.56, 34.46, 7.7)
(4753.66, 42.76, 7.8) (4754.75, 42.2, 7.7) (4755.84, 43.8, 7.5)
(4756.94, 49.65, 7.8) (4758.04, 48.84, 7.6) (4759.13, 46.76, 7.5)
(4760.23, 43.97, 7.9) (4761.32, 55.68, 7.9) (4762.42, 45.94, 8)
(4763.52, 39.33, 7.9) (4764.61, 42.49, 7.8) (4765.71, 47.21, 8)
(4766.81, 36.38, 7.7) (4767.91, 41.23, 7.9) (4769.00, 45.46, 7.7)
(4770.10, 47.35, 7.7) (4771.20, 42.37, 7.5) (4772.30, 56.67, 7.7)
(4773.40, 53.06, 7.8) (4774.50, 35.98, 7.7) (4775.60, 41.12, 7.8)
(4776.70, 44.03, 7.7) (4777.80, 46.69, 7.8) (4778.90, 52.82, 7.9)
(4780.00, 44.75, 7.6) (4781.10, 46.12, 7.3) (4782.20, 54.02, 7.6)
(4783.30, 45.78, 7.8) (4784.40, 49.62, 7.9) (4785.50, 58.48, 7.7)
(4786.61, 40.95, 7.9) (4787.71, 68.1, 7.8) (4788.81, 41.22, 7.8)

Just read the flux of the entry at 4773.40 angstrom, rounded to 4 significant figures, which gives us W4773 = 53.06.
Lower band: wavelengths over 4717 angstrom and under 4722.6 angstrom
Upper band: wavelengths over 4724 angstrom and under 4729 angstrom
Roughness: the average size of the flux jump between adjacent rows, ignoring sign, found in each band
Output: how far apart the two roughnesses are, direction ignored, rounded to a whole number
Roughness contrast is 17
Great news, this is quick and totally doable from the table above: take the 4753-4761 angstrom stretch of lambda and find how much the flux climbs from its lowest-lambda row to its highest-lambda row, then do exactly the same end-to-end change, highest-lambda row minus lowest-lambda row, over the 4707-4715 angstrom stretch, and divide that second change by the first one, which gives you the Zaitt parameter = 11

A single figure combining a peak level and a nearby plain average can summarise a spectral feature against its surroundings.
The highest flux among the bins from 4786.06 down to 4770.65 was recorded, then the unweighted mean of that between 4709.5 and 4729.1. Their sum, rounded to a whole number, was 105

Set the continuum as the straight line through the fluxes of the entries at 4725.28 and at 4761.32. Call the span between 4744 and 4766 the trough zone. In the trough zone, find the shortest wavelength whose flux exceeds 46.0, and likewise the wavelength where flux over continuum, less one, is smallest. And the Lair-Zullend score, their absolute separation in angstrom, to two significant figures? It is 3.3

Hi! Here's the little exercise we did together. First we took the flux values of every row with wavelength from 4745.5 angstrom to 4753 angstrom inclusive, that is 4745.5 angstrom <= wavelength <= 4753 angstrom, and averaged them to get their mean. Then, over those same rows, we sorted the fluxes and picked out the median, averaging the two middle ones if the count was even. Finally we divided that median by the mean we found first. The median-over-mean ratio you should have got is 0.89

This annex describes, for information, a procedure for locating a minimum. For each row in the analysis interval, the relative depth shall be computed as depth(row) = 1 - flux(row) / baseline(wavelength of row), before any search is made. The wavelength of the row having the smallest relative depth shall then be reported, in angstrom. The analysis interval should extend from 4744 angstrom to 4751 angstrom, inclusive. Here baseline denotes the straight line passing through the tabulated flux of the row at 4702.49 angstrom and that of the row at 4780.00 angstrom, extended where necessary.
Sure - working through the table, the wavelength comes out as 4749.28 angstrom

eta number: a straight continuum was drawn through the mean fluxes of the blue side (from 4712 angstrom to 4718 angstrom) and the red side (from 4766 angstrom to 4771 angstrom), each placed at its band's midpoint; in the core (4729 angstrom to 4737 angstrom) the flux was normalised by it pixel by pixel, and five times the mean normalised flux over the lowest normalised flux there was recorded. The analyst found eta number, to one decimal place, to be 6.7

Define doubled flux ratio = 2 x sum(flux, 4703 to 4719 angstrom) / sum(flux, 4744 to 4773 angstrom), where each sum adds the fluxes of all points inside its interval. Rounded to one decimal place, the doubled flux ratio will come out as 1.2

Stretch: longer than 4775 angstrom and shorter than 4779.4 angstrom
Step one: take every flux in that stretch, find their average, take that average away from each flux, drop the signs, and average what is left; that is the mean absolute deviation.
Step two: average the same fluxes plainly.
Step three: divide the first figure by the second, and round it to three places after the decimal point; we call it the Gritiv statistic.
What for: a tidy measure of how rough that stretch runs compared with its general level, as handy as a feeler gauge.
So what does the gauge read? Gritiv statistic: 0.078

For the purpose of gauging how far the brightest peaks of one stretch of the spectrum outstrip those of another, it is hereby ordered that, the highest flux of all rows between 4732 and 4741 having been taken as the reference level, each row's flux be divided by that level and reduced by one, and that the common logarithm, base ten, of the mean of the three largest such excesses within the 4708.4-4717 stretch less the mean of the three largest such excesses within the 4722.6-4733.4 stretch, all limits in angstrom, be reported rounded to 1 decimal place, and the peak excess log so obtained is -1.3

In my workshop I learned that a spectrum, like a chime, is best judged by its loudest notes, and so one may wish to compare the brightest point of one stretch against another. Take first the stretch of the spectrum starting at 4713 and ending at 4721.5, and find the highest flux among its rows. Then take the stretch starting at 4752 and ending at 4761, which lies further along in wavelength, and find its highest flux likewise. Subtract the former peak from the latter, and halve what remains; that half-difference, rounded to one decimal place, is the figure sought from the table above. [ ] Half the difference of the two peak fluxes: -7.8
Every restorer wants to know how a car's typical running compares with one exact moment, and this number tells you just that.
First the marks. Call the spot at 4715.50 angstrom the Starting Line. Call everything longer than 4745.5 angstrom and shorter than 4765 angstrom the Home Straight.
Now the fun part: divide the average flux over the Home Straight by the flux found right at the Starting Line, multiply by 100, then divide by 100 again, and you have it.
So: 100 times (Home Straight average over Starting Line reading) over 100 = 0.87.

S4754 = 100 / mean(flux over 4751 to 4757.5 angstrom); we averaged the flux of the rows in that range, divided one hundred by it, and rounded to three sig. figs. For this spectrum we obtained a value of 2.40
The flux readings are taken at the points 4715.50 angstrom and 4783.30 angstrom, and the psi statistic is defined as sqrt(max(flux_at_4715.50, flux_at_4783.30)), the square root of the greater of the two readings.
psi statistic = 7.1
